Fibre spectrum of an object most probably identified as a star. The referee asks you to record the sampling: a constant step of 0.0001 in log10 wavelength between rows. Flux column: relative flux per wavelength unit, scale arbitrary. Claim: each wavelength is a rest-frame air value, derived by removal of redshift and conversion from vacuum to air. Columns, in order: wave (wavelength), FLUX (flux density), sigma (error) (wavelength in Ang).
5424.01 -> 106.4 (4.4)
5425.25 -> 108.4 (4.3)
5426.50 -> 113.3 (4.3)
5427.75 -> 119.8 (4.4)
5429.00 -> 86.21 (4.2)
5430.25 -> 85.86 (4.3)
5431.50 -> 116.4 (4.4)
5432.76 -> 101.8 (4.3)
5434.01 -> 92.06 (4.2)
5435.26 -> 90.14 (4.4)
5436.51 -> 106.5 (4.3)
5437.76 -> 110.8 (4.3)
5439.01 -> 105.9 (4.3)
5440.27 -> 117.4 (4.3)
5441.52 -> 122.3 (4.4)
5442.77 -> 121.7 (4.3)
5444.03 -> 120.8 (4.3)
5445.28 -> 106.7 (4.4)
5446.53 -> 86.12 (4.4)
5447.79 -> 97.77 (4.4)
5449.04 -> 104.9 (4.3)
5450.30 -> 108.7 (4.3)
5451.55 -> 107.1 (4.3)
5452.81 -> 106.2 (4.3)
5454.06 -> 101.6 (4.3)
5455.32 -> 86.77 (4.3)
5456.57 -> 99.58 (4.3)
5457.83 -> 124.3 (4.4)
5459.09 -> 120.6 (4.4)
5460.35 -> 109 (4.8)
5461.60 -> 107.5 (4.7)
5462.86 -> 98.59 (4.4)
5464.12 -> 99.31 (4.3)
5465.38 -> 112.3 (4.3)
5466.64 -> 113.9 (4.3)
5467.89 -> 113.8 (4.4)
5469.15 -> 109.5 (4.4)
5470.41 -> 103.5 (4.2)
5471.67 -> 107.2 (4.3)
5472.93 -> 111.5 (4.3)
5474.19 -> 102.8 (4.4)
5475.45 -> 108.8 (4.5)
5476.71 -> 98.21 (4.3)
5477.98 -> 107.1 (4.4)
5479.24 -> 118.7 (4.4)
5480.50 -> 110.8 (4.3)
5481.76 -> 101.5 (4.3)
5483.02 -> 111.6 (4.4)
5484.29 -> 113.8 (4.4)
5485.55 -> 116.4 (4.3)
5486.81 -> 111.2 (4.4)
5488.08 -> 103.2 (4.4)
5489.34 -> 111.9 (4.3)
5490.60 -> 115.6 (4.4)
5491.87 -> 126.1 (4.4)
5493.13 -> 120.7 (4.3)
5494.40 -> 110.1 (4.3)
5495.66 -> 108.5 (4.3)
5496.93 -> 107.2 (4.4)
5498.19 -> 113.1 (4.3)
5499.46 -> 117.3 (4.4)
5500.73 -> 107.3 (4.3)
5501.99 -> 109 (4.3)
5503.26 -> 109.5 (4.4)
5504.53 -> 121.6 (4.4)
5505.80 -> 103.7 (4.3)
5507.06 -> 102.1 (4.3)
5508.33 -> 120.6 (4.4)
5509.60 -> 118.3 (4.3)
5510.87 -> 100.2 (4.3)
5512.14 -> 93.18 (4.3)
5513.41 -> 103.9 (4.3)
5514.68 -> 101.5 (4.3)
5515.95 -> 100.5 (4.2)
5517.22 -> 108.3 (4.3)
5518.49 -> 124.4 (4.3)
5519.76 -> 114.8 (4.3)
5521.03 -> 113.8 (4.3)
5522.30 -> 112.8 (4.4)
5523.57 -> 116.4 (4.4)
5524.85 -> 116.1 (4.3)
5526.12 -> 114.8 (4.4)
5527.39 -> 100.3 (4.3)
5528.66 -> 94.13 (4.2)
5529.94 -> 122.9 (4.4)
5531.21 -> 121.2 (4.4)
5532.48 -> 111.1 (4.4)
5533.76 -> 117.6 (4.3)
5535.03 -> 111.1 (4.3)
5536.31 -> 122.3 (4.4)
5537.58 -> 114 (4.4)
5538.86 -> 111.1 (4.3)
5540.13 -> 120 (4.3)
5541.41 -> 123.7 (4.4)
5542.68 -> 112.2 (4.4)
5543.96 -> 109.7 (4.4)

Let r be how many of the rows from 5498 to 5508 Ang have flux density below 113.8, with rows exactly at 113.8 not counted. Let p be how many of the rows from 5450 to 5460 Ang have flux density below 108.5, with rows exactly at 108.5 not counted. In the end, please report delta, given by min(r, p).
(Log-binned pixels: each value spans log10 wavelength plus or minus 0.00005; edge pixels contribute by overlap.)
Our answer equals 5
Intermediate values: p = 5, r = 6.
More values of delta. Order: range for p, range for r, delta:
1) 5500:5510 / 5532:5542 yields 3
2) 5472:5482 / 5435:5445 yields 4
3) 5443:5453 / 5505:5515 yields 6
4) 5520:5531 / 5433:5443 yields 2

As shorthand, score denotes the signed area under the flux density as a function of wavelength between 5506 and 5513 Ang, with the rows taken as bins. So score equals 746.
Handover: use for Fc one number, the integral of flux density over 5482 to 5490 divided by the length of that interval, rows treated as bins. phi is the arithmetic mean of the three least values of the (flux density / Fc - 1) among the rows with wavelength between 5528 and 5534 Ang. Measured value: -0.03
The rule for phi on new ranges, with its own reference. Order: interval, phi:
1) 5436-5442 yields -0.03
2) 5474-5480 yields -0.07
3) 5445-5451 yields -0.13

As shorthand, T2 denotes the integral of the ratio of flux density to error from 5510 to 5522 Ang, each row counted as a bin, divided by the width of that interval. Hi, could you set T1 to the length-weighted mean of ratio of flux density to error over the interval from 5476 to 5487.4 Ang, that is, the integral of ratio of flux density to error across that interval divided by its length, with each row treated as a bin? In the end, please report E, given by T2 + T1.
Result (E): 50.2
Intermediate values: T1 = 25.2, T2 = 25.0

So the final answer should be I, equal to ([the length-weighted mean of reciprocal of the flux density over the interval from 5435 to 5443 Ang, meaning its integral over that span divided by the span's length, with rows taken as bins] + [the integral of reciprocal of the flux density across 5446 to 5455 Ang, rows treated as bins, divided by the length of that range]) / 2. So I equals 0.0095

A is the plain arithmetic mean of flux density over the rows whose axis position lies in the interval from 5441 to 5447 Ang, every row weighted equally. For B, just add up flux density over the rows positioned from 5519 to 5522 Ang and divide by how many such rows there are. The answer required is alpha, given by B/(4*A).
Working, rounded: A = 112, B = 114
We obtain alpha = 0.256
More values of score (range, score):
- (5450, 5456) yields 611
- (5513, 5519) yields 645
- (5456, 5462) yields 675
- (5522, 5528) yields 672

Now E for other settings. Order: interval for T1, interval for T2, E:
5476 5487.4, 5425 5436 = 48.7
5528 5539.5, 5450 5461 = 50.7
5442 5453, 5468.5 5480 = 49.4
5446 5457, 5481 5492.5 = 48.9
